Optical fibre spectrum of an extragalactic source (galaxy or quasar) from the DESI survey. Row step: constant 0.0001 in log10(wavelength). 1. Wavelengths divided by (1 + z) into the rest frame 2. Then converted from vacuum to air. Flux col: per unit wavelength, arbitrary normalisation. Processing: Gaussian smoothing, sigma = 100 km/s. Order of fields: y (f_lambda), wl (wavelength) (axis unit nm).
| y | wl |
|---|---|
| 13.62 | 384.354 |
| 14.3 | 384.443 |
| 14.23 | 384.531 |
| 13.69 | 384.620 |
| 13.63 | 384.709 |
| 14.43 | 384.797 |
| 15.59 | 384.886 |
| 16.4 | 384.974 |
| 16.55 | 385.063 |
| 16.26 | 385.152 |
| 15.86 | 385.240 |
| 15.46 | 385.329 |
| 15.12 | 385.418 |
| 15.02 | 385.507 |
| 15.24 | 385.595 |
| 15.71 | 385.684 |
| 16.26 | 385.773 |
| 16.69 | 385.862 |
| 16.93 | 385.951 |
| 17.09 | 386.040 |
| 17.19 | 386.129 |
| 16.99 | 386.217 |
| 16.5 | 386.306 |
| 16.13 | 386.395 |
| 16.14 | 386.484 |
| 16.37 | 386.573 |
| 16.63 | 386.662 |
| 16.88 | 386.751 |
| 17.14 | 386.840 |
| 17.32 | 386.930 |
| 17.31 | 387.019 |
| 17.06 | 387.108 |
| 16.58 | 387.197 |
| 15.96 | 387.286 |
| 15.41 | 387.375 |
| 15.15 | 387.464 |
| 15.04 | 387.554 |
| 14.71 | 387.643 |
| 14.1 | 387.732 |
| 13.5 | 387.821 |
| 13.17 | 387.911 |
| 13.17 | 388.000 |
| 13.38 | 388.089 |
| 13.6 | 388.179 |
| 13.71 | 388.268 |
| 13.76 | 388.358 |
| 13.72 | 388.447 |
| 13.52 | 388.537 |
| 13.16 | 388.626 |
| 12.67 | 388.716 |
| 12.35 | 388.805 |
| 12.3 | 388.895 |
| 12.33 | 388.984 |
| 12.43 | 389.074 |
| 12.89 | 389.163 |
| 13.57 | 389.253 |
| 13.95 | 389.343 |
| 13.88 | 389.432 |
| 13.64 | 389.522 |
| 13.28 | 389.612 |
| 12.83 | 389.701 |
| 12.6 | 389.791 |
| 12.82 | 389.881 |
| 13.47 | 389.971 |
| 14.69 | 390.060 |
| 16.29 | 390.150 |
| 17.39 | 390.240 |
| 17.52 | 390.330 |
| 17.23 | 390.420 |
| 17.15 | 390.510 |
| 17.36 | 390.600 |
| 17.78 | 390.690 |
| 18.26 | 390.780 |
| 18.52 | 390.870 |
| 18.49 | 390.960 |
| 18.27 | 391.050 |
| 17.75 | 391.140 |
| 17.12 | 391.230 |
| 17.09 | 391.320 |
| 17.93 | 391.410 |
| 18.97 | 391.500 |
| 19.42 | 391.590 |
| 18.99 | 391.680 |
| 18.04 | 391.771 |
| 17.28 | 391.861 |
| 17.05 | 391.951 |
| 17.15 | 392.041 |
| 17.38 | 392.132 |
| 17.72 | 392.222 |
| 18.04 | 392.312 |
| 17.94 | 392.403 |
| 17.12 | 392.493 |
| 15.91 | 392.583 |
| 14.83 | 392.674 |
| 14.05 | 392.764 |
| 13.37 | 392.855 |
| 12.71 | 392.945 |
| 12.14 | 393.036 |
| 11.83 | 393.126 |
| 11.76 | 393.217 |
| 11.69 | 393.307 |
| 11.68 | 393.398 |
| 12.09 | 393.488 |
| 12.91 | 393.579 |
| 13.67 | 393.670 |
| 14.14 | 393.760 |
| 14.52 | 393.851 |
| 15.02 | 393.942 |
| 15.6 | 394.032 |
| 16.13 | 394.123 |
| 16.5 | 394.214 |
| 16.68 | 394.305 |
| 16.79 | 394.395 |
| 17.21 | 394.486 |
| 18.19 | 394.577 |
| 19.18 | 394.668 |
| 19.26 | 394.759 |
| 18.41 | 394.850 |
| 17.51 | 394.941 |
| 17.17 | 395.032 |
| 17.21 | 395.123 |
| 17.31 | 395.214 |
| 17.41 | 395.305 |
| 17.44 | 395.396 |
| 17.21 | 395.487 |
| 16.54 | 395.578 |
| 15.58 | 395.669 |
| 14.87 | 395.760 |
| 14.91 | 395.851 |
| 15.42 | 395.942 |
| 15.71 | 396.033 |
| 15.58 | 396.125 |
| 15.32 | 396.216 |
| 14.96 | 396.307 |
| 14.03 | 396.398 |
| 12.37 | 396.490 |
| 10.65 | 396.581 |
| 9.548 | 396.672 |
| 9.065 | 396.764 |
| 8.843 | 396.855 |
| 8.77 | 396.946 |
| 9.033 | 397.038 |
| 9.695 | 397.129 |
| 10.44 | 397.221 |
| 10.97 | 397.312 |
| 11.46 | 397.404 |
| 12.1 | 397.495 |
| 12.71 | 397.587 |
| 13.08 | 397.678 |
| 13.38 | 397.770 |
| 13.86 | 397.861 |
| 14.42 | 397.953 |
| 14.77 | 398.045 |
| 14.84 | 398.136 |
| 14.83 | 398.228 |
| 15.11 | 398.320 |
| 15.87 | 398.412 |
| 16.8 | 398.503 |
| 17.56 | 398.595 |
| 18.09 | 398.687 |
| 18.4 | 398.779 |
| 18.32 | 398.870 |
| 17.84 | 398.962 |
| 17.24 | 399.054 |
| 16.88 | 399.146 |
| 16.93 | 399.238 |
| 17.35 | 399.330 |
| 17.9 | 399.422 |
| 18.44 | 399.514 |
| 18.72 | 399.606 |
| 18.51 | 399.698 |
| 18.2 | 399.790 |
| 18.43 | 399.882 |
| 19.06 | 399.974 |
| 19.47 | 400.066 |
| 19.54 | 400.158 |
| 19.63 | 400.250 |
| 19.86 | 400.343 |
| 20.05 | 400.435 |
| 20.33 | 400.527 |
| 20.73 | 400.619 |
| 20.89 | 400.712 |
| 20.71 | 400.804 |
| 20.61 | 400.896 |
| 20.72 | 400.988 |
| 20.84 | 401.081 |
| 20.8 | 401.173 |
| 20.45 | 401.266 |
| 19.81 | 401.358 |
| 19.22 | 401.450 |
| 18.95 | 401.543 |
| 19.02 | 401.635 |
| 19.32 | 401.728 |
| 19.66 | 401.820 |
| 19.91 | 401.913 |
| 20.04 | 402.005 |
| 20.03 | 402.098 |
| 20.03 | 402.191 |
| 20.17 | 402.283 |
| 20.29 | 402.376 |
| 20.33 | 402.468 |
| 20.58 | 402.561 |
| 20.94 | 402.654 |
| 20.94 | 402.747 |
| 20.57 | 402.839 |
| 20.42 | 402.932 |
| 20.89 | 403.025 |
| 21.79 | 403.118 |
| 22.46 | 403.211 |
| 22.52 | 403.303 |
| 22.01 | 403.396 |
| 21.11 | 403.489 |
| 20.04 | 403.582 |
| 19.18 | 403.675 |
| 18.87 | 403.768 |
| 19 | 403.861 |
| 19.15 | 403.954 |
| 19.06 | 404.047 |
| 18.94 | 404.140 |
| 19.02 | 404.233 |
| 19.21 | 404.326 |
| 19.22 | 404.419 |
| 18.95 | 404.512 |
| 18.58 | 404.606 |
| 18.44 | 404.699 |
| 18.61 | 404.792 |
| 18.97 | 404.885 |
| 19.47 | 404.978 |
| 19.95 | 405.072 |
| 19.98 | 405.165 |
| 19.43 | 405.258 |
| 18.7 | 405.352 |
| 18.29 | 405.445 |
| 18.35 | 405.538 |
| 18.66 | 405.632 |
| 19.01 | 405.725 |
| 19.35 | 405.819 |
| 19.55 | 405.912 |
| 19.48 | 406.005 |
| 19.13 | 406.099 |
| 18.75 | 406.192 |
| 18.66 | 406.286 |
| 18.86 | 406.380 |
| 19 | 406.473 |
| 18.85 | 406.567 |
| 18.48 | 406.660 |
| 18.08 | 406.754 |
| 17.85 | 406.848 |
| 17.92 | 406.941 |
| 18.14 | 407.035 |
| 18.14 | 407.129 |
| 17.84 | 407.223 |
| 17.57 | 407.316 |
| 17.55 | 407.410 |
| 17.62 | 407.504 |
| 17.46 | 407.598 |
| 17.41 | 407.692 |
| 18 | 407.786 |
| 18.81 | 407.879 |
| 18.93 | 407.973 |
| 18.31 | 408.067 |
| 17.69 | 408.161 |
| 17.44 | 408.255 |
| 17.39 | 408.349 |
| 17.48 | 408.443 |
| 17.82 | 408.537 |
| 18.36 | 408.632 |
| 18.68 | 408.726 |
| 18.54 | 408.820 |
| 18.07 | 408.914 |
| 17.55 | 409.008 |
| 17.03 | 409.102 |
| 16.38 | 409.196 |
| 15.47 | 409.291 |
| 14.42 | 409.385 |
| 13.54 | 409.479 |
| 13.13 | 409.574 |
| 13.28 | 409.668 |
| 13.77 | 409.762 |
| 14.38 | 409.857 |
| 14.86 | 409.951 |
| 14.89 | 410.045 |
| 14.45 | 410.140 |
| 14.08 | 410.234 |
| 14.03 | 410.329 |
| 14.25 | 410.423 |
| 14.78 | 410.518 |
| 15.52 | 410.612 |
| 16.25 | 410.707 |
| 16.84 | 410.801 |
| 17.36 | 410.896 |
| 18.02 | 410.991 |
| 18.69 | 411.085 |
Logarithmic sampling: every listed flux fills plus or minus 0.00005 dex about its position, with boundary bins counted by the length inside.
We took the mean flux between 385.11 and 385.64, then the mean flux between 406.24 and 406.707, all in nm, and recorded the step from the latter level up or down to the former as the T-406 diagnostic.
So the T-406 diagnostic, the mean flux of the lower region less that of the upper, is -3.3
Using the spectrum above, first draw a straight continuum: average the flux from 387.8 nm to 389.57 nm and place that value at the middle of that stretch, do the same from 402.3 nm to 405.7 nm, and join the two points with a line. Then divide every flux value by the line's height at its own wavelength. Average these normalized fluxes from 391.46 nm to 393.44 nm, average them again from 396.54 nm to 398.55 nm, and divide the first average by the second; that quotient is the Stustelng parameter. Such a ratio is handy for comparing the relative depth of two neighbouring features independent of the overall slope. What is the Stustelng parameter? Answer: 1.47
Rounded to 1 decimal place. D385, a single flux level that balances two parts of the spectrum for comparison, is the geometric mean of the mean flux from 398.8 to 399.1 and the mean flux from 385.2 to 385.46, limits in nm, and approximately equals 16.6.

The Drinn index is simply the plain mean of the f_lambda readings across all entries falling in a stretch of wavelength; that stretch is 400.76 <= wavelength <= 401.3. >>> 21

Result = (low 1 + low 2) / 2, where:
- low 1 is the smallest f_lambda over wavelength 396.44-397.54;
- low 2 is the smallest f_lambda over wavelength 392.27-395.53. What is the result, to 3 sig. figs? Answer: 10.2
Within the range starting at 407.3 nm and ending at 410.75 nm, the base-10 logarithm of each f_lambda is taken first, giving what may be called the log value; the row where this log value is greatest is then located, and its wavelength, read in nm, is 407.973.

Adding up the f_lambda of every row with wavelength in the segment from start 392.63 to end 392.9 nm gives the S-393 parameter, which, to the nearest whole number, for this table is 42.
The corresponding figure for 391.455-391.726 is 57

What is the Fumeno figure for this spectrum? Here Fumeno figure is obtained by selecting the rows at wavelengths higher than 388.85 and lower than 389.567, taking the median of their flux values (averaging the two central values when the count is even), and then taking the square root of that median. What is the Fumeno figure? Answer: 3.64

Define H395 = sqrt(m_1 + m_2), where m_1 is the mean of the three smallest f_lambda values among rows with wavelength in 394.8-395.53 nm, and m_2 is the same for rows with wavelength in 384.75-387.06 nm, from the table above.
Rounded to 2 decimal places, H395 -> 5.66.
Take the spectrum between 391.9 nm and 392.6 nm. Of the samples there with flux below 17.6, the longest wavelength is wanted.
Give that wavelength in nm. 392.583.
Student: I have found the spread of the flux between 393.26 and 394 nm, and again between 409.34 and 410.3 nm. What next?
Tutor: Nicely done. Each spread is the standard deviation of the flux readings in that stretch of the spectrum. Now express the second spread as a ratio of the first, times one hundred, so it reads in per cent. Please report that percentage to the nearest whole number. 48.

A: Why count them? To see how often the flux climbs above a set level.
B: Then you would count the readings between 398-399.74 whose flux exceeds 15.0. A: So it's 16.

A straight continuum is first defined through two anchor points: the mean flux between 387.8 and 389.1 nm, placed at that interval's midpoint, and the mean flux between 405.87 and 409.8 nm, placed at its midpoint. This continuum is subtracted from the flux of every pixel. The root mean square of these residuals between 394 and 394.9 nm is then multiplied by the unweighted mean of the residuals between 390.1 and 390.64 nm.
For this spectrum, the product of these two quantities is 11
